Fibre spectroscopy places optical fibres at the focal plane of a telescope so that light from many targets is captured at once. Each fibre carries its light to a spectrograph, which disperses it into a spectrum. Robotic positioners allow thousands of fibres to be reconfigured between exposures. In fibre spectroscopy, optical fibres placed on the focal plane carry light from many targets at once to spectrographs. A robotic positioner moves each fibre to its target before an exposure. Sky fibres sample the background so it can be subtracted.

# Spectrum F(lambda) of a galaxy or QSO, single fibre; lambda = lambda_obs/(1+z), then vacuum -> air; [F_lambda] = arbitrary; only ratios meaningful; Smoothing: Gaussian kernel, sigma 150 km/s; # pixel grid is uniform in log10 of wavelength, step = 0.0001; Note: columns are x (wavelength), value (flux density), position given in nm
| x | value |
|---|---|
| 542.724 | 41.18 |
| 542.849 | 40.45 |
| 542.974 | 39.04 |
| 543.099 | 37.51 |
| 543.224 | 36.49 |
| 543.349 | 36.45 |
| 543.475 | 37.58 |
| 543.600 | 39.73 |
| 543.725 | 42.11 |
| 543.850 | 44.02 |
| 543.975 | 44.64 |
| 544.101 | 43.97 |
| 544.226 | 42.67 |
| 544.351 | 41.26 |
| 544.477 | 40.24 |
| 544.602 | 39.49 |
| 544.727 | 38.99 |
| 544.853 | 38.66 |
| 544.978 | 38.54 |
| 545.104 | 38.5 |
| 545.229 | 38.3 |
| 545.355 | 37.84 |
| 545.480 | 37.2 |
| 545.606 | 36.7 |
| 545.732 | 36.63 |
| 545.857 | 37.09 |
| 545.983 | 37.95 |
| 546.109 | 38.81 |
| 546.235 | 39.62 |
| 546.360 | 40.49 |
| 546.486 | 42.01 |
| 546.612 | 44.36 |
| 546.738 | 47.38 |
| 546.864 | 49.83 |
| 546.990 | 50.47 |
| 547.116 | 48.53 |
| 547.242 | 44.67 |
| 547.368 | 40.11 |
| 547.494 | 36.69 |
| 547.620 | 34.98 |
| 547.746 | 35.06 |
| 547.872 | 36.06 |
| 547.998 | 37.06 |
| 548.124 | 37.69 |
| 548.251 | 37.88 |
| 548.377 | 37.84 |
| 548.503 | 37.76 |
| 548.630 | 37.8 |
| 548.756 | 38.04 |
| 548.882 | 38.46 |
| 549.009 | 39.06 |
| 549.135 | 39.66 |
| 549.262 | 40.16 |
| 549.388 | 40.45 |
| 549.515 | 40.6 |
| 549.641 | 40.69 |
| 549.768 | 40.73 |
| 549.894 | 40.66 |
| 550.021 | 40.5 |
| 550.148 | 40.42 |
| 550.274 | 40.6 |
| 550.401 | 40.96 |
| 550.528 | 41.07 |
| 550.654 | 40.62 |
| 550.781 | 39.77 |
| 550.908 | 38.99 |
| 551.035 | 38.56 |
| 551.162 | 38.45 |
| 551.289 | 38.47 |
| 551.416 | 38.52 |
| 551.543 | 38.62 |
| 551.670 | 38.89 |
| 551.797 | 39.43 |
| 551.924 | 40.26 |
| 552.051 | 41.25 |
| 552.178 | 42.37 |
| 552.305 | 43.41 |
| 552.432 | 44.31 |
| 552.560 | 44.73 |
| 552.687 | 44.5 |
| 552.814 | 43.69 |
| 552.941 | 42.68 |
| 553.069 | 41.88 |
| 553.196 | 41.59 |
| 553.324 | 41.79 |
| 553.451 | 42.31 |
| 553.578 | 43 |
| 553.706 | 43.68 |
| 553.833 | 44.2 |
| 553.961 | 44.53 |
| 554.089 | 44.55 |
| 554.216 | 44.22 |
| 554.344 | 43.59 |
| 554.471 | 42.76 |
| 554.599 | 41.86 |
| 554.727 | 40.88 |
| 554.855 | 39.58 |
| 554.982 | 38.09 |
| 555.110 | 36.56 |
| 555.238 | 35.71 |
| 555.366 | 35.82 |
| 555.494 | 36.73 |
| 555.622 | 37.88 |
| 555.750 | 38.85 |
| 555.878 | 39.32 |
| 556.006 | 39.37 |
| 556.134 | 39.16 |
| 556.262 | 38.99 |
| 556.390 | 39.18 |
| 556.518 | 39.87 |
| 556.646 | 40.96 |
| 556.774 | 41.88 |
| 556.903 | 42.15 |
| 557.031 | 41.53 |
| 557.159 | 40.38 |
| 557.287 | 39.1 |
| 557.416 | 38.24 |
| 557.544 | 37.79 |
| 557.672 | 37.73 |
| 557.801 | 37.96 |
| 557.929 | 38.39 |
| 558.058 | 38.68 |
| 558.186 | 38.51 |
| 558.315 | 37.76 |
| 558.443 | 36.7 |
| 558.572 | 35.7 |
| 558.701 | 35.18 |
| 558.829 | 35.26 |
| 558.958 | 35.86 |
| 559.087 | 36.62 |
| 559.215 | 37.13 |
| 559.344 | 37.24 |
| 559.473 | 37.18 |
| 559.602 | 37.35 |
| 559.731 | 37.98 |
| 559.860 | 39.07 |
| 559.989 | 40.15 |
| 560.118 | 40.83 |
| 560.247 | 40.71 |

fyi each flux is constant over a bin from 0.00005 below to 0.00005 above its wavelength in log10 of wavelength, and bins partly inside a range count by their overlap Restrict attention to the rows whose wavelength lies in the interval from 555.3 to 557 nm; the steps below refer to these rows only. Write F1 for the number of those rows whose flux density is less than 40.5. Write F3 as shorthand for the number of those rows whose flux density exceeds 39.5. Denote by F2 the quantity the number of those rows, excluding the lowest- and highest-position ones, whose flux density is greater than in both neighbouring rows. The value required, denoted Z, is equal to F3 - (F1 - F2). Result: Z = -5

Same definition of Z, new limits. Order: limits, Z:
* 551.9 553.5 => 13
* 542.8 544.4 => 2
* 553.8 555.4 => 5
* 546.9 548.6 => -5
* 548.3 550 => -1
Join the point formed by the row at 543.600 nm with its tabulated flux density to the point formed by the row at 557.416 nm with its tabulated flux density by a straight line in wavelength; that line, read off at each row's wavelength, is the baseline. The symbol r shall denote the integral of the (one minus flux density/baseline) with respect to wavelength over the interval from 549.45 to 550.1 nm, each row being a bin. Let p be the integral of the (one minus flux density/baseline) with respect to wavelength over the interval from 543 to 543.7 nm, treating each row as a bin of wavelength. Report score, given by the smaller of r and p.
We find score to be -0.03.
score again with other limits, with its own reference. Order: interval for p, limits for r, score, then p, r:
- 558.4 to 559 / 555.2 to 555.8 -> 0.02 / 0.038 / 0.02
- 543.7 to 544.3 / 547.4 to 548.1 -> -0.06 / -0.058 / 0.05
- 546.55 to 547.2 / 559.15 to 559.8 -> -0.14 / -0.142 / 0.01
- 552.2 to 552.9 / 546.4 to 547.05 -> -0.12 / -0.094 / -0.12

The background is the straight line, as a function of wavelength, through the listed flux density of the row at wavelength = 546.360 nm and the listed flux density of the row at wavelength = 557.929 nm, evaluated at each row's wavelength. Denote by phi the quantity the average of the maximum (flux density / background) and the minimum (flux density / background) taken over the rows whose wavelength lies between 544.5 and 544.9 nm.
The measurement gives 0.96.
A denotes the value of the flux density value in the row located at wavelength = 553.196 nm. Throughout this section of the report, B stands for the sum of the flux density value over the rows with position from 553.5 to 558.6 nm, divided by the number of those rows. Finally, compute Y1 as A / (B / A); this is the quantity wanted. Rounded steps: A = 41.59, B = 39.8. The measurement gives 43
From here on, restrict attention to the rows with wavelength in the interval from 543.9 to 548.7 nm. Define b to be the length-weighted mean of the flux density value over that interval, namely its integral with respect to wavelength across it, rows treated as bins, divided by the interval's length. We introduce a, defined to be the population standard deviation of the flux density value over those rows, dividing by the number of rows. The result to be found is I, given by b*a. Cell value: 158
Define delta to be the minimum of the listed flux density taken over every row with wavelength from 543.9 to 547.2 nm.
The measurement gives 36.63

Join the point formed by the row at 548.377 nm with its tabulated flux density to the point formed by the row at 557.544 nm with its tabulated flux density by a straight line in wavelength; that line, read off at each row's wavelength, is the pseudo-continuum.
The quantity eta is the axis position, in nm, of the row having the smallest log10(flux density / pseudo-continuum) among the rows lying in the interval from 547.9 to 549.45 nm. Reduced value 547.998 nm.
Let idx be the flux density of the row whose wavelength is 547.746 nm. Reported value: 35.06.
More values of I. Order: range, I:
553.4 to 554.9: 64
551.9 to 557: 105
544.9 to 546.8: 116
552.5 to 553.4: 53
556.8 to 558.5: 59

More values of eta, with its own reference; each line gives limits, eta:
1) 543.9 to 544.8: 544.727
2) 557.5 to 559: 558.701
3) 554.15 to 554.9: 554.855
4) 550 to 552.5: 551.162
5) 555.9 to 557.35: 556.262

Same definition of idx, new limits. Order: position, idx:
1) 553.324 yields 41.79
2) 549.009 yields 39.06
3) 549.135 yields 39.66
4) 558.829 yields 35.26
